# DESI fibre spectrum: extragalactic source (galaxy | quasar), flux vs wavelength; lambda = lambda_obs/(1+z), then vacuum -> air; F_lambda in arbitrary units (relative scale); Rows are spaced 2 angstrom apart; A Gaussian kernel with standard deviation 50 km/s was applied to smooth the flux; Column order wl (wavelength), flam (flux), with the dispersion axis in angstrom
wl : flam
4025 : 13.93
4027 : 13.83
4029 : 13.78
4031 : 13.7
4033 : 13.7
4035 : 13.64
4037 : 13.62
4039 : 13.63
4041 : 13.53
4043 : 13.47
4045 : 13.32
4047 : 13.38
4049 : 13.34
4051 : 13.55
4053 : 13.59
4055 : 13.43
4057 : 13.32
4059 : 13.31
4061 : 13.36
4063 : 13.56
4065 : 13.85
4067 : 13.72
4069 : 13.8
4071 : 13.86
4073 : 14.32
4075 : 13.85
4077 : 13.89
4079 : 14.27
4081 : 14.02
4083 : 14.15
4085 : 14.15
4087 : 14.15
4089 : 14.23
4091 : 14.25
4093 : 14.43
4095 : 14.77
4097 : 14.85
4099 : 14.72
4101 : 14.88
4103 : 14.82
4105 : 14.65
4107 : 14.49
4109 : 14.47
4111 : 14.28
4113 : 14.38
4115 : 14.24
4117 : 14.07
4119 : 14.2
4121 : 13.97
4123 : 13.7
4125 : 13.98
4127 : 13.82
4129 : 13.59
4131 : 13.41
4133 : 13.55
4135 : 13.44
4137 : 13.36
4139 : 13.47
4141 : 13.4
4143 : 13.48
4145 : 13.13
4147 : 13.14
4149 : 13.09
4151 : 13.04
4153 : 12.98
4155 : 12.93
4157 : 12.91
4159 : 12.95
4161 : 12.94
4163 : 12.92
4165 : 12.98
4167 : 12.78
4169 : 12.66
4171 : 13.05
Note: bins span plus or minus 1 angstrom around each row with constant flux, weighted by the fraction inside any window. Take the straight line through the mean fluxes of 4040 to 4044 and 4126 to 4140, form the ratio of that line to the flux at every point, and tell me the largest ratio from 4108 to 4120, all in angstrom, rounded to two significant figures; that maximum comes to 0.96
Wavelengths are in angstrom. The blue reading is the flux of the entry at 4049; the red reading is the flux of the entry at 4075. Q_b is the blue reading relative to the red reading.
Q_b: 0.96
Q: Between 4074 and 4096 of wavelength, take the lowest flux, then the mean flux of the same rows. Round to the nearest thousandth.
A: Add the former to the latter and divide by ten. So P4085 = 2.805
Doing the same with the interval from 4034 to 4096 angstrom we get 2.711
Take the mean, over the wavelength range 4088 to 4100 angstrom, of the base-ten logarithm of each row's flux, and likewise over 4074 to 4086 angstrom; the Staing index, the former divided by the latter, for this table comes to 1.013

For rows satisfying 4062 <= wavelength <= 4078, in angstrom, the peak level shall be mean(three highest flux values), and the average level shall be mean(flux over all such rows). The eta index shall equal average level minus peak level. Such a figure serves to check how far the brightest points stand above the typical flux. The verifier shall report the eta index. -0.17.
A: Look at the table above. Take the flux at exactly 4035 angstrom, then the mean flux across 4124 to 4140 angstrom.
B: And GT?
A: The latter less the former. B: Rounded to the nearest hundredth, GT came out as -0.06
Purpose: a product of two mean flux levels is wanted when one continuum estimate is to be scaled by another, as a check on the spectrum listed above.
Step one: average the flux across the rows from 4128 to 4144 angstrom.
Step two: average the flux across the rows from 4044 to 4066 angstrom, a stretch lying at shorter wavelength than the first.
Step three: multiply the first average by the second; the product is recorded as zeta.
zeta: 181.1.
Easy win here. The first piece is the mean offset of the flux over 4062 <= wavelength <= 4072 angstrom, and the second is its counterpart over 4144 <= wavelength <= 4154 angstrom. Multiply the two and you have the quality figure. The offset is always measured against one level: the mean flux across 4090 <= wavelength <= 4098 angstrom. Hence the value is 1.2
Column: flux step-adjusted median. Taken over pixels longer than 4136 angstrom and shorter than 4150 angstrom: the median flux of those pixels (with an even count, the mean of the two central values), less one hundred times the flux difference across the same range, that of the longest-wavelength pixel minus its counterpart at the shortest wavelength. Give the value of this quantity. 40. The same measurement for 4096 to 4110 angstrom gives 53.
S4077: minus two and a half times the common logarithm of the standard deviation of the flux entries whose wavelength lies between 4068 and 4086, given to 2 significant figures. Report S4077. 1.8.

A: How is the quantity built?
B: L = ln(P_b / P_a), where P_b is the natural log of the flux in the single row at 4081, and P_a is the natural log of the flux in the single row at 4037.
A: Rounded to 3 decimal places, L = 0.011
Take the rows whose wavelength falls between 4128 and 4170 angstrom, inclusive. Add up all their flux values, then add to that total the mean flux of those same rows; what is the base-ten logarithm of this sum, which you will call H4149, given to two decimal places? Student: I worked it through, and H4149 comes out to 2.46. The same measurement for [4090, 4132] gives 2.50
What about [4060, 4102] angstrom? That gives 2.49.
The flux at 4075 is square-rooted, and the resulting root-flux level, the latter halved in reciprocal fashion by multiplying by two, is 7.44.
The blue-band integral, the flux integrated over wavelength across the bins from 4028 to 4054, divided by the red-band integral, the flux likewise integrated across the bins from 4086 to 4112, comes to 0.93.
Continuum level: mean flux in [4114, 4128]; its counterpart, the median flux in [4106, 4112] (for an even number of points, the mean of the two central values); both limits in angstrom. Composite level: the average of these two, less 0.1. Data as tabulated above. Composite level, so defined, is 14.1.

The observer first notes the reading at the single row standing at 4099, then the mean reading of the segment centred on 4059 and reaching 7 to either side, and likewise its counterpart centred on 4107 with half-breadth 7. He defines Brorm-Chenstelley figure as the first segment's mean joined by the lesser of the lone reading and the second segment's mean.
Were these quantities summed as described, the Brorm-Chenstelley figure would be 28.1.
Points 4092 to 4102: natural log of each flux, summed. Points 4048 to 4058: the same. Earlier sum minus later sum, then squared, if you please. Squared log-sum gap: 0.208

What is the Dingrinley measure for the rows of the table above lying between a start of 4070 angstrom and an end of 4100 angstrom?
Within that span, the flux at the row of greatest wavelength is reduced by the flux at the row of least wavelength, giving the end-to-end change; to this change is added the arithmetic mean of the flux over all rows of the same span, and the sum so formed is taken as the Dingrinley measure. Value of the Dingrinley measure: 15.1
